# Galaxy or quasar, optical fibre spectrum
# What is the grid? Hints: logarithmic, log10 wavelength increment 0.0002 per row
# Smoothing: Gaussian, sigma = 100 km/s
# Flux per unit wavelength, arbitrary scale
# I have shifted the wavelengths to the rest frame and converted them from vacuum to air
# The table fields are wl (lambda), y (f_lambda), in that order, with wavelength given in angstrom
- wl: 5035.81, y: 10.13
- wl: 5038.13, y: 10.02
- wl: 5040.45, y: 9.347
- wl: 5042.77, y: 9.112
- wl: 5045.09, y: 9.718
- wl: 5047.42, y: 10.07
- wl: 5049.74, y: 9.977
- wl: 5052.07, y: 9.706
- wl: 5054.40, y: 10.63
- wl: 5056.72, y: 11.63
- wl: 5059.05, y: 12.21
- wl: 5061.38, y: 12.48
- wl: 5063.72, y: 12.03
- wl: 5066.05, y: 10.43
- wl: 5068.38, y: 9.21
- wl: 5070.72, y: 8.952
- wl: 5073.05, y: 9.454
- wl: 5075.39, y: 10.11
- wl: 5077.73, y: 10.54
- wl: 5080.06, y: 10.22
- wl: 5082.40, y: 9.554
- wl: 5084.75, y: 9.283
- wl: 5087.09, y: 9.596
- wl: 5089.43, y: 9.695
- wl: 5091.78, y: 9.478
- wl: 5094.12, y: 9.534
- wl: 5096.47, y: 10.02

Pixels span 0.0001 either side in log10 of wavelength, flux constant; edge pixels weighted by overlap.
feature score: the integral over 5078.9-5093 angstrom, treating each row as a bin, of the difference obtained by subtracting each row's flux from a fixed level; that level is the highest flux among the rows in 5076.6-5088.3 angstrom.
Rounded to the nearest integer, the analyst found 13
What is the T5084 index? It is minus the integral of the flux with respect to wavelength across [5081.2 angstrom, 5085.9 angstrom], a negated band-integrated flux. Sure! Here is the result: -44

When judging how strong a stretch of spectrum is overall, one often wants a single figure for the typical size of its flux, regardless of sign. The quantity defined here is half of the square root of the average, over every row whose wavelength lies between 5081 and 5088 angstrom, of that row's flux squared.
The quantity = 4.7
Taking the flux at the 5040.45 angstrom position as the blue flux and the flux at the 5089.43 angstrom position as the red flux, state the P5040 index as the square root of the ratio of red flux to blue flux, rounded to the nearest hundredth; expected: 1.02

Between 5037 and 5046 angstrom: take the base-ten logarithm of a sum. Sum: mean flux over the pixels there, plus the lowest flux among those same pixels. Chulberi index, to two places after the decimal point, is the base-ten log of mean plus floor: 1.27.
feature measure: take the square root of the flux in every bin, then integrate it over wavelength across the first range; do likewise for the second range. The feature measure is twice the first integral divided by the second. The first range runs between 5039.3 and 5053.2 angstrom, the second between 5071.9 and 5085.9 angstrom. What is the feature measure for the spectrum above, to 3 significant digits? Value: 1.97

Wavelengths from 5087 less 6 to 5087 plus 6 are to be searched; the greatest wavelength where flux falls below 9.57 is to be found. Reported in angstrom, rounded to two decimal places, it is 5091.78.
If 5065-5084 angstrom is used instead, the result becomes 5082.40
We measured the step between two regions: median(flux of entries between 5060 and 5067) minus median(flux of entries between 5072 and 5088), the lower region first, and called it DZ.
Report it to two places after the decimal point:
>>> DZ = 2.43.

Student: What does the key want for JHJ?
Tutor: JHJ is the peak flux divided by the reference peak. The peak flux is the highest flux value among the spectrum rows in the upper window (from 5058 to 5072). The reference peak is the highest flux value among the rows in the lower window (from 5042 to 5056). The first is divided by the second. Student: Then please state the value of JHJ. 1.17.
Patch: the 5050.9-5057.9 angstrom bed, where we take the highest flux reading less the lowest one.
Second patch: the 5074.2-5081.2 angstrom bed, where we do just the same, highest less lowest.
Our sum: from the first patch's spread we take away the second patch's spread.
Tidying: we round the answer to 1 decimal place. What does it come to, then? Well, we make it 1.5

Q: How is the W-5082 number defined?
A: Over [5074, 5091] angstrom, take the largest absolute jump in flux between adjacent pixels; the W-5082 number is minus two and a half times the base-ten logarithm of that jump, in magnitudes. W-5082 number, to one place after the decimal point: 0.4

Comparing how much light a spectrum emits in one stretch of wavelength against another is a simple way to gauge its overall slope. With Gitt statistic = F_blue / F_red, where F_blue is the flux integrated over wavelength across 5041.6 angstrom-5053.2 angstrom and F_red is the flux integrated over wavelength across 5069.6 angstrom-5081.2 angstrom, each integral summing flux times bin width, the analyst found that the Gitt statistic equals 0.98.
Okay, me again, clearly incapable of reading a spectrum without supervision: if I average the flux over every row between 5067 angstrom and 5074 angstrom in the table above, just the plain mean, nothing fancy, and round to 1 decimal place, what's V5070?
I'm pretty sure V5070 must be 9.2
